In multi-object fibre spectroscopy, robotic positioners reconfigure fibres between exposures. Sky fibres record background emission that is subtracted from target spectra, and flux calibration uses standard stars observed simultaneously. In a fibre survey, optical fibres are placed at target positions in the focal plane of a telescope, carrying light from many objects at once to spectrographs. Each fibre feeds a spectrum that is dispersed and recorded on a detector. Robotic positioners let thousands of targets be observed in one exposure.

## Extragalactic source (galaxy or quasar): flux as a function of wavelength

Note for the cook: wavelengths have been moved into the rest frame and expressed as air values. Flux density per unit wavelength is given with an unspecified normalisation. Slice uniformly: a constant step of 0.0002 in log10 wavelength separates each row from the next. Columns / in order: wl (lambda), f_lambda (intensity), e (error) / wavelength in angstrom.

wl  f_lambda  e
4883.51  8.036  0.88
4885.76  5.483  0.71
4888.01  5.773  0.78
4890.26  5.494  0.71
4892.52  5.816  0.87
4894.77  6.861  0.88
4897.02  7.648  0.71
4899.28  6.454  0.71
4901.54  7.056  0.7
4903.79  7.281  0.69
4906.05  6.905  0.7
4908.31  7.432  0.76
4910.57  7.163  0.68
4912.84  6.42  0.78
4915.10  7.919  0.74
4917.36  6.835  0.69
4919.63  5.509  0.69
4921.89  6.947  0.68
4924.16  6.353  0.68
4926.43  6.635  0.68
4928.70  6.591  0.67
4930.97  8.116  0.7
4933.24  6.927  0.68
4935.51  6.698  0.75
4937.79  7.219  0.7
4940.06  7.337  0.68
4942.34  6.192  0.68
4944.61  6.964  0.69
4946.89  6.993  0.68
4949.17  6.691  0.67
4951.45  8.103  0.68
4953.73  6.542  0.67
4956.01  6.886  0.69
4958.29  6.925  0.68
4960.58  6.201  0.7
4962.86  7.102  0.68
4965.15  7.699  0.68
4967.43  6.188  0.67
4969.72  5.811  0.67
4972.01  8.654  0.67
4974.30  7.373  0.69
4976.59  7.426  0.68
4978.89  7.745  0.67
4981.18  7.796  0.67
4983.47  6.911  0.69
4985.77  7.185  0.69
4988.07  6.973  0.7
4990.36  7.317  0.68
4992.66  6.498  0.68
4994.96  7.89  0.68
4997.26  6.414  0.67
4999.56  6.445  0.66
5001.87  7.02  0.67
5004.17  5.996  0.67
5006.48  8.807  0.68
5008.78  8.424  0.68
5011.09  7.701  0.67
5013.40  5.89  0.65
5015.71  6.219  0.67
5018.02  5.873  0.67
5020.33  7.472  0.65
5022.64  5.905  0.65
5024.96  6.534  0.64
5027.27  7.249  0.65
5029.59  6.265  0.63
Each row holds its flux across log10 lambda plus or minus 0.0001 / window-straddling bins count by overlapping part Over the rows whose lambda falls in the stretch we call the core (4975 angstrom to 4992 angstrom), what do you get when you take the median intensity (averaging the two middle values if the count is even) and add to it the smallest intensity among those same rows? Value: 14.2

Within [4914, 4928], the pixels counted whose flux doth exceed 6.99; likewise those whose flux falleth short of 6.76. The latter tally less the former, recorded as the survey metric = 2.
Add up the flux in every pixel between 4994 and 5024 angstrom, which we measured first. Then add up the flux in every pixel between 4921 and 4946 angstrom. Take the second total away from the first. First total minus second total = 14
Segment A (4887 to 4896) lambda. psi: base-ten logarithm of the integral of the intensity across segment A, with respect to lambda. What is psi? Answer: 1.73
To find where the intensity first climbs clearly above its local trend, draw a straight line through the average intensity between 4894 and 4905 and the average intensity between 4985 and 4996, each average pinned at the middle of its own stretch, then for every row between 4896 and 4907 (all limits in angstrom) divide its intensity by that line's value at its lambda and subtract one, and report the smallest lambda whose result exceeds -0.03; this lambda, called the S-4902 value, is 4897.02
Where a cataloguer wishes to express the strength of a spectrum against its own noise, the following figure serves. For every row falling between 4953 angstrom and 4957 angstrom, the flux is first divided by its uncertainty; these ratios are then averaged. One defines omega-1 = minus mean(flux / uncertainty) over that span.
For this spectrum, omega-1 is -9.9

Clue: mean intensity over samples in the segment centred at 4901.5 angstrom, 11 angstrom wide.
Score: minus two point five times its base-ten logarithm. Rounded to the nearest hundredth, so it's -2.12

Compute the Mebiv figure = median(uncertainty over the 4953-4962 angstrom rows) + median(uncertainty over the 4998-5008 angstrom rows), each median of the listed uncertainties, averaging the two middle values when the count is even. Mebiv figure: 1.355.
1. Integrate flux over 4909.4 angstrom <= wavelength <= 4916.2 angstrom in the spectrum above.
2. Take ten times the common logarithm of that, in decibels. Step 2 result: 16.9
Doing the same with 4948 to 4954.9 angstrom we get 16.9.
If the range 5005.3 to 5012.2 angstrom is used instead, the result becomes 17.6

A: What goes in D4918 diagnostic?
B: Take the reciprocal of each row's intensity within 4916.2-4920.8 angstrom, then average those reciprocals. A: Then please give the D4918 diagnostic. 0.164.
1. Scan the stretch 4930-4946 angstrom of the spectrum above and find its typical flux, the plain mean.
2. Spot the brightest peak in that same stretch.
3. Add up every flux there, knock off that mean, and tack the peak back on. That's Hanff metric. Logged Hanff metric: 50.5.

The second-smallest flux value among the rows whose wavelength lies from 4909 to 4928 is 6.353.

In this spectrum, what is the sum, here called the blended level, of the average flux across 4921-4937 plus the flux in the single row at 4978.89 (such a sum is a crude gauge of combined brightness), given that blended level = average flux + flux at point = 14.6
